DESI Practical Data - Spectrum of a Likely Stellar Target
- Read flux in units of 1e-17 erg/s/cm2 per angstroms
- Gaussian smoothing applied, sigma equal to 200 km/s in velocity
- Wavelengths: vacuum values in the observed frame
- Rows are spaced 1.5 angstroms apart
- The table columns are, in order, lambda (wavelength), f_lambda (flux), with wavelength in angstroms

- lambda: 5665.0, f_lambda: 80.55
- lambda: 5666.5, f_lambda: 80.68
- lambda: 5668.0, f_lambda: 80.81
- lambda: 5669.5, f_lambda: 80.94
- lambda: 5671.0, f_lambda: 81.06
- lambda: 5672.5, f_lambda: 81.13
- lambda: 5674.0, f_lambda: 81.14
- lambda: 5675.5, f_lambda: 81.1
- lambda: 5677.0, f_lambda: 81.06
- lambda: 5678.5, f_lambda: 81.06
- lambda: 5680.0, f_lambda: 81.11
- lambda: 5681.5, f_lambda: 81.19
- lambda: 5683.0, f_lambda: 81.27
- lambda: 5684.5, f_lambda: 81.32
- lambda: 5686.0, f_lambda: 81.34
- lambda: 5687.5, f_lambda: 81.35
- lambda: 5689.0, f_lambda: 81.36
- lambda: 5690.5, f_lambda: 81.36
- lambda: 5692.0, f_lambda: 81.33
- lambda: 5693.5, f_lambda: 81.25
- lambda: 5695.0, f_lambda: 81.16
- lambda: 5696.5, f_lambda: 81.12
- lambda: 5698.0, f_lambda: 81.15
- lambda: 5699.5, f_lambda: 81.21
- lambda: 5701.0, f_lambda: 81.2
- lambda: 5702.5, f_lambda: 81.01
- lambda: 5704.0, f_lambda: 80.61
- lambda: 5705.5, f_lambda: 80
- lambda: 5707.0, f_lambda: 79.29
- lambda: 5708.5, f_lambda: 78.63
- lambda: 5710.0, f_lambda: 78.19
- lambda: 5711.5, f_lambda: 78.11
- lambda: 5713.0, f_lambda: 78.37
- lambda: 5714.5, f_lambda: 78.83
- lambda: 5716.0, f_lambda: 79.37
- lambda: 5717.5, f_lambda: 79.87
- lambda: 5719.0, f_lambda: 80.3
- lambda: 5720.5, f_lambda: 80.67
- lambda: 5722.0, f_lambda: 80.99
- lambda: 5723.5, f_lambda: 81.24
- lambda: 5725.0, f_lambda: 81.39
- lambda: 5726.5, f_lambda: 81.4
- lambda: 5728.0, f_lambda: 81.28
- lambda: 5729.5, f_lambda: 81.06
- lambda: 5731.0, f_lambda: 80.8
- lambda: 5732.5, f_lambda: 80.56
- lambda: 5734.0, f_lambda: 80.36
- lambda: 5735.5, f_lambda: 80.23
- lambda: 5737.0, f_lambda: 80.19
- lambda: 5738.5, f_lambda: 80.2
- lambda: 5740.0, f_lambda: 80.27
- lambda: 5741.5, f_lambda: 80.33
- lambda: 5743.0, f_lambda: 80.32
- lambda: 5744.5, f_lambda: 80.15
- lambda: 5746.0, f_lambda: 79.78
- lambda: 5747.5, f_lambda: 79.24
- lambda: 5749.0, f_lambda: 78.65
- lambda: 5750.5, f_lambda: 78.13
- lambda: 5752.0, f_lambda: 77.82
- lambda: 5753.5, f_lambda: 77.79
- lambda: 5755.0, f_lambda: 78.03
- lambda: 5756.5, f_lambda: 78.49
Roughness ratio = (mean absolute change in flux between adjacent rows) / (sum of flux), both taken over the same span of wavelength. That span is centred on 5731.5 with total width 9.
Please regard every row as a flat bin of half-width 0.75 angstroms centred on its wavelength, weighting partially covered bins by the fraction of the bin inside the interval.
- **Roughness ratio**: 0.0004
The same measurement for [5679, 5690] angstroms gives 0.0001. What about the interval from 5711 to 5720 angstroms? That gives 0.0009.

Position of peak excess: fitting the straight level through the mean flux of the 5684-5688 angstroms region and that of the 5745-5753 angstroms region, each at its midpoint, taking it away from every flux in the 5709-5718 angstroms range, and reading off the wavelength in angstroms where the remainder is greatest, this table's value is 5717.5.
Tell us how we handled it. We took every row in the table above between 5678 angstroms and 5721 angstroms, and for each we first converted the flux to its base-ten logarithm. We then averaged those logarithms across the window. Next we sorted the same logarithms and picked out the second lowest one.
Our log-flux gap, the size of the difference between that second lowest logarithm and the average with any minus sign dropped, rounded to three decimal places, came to 0.012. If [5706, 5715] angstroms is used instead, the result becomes 0.002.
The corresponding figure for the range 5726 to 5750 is 0.006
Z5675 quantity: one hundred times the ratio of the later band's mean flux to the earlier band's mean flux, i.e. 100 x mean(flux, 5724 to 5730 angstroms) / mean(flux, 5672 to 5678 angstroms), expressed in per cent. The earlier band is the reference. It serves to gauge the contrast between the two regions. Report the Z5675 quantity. 100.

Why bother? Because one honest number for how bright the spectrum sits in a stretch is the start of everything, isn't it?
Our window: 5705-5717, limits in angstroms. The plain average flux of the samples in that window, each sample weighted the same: 78.8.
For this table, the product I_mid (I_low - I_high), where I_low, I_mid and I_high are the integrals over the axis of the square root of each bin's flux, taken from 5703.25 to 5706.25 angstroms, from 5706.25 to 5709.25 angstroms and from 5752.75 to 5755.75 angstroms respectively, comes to 11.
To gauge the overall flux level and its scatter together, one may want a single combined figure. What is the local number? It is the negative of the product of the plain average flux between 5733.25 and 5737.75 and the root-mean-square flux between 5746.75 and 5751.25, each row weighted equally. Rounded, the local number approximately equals -6314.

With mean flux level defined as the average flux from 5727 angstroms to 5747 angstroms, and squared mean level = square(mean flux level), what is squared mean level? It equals 6468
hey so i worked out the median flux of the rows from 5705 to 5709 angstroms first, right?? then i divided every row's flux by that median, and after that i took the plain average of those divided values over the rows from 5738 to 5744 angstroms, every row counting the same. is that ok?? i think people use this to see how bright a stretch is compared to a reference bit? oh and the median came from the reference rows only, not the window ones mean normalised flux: 1.01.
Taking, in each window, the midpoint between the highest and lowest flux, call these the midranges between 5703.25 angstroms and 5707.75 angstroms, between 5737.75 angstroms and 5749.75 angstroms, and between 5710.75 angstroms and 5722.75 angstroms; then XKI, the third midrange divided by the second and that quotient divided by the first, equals 0.0125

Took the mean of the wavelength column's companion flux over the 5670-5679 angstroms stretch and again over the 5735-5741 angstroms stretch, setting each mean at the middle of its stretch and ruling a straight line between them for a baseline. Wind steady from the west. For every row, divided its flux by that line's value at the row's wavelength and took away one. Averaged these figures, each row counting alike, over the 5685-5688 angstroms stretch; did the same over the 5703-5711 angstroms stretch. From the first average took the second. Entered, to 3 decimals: 0.021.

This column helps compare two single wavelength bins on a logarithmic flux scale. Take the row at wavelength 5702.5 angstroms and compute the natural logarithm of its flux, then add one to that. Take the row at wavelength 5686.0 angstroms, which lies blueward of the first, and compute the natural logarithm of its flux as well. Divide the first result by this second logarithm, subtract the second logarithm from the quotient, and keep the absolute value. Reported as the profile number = 3.17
